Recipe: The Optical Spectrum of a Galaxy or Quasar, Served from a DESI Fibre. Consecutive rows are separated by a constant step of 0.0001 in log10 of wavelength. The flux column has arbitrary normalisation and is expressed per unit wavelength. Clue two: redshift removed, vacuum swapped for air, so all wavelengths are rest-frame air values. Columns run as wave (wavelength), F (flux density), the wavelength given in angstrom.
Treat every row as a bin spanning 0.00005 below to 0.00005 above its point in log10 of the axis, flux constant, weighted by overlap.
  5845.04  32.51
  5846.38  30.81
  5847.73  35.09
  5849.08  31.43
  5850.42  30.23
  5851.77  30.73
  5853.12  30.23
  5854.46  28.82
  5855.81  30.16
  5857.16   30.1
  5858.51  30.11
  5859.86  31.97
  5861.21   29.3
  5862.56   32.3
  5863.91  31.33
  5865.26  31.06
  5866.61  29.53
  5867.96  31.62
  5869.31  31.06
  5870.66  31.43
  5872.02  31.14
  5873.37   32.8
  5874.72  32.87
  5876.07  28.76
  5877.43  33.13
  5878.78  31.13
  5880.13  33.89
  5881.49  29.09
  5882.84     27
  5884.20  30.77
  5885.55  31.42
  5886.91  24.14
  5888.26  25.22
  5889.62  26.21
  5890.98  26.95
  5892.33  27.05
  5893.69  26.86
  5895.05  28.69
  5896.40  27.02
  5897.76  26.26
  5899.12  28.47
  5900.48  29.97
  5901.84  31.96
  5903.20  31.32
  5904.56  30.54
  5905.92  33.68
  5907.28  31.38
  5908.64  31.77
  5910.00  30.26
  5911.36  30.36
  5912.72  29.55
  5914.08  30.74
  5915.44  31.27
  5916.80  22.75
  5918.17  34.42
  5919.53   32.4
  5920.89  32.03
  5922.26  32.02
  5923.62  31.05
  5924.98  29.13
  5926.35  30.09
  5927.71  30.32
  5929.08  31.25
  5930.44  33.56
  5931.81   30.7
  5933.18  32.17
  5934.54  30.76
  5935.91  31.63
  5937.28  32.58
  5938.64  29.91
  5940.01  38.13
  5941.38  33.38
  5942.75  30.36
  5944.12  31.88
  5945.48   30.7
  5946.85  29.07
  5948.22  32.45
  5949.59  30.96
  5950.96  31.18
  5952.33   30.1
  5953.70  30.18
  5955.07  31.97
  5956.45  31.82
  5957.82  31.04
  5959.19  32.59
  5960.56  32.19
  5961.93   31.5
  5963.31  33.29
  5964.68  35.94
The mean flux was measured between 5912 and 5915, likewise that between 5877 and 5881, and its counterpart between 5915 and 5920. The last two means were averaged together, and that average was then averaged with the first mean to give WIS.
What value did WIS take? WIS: 30.8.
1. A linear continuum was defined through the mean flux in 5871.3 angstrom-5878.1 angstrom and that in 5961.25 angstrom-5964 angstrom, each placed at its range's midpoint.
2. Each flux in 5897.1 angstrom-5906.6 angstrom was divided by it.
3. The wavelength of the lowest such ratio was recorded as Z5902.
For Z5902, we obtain 5897.76 angstrom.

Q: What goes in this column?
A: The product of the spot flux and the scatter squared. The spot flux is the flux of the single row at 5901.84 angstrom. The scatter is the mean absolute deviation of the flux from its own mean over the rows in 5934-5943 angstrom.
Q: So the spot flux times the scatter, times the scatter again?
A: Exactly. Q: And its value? 125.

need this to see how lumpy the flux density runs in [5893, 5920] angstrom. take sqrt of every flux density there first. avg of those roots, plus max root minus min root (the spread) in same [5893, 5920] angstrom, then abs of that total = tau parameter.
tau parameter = 6.57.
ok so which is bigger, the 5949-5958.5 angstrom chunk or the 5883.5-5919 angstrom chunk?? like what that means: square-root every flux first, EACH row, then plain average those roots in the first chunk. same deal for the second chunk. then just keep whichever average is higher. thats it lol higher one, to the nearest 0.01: 5.57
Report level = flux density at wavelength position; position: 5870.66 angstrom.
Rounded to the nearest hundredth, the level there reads 31.43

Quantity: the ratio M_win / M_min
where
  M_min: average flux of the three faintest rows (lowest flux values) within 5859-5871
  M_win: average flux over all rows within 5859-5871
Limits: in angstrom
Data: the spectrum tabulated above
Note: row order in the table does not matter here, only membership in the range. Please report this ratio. 1.04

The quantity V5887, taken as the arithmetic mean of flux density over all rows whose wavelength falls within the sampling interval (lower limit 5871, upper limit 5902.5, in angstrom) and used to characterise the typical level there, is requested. 29.2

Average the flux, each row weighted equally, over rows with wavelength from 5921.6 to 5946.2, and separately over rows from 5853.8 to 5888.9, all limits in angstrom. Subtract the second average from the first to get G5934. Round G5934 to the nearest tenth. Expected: 1.3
